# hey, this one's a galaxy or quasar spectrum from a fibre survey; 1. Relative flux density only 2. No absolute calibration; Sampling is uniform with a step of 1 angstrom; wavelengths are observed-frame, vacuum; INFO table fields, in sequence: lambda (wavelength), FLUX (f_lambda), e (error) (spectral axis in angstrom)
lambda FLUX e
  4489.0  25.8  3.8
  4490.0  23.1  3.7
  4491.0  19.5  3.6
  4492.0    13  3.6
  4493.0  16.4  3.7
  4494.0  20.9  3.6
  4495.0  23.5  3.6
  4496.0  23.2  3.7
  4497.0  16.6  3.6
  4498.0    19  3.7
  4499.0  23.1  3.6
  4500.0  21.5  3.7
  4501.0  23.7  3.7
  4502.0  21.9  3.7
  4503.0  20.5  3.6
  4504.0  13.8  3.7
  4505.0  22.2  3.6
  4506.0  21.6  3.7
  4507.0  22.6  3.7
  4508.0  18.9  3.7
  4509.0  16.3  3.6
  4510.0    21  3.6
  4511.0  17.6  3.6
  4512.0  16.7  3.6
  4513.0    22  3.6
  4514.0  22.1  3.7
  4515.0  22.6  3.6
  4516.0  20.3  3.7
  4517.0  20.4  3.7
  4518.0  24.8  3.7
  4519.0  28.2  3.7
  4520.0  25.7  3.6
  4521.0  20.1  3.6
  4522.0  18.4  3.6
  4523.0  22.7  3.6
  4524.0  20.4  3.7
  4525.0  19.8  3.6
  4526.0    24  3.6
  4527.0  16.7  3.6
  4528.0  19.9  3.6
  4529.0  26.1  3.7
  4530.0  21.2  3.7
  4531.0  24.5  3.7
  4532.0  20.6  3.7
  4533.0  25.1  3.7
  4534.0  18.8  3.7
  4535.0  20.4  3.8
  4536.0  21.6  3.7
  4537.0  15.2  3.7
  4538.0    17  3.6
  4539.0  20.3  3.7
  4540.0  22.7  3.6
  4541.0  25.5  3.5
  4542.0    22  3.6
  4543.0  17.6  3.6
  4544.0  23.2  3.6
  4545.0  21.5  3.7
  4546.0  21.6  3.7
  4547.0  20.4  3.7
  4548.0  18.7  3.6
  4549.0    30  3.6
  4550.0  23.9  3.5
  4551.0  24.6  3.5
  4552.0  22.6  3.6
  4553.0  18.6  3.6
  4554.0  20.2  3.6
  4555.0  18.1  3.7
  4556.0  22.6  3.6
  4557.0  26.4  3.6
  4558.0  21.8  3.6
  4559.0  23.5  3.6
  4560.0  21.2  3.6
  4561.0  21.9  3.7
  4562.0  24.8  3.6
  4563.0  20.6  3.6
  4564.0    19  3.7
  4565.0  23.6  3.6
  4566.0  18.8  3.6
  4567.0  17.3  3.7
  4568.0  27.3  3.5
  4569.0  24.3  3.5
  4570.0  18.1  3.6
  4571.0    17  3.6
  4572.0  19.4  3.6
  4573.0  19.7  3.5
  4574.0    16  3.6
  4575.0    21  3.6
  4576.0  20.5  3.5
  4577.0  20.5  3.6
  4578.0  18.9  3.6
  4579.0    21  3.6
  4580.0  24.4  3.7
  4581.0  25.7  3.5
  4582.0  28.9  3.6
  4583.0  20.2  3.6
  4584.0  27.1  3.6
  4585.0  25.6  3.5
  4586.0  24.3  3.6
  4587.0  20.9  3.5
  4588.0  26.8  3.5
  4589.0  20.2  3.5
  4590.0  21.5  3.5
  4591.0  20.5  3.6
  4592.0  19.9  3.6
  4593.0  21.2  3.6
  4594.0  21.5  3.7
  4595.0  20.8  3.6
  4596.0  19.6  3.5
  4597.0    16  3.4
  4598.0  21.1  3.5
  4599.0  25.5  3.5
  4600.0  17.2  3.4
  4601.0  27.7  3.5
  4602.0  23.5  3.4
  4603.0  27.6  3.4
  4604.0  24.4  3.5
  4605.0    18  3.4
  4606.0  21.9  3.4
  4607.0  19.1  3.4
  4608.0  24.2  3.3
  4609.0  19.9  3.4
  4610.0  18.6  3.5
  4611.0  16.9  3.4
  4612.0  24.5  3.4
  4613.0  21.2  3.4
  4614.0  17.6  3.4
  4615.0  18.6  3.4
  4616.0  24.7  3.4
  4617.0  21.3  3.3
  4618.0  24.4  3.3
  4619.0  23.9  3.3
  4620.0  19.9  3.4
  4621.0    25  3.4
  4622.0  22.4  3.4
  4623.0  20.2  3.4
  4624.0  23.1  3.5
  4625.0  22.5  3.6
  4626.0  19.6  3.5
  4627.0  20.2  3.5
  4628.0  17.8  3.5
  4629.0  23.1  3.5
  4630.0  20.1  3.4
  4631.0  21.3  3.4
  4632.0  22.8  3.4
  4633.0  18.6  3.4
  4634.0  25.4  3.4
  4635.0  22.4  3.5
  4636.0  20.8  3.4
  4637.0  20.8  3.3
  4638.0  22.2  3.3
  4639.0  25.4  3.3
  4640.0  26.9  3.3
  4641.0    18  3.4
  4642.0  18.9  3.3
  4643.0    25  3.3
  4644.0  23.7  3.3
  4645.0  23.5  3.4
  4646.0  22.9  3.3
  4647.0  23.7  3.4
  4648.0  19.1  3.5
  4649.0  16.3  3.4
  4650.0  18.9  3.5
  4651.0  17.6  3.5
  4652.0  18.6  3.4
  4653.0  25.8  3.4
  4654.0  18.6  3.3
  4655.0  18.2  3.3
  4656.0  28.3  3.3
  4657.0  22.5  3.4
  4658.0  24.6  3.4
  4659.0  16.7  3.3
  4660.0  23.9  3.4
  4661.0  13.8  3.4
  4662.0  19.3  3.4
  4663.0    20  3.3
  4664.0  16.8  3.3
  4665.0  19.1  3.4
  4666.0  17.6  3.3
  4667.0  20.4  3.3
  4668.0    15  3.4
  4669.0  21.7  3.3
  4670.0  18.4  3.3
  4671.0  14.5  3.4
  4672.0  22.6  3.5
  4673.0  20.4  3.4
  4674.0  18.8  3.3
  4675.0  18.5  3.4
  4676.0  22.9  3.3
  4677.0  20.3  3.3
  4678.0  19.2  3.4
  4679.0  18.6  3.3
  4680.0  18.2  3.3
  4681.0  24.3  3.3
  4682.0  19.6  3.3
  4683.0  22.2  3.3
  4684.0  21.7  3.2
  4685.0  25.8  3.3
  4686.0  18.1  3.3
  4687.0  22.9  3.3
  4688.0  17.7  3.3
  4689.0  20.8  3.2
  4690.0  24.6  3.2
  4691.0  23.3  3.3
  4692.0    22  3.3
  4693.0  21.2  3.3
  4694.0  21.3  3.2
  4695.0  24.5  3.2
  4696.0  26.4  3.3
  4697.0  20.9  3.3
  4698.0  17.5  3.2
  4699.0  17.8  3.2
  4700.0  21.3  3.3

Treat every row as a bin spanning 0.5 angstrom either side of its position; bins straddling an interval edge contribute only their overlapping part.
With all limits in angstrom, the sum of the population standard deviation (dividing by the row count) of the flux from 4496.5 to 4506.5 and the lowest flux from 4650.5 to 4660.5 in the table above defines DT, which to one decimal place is 19.6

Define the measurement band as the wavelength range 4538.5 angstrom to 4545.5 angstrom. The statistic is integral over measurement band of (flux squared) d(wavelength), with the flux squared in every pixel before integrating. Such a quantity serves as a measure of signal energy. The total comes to 3372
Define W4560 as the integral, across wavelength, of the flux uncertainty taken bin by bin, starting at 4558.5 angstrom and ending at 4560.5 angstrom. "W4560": 7.20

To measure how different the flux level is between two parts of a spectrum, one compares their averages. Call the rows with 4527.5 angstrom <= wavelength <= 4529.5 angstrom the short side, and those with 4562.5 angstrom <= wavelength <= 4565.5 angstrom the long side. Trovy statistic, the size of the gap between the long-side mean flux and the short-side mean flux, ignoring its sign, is 1.93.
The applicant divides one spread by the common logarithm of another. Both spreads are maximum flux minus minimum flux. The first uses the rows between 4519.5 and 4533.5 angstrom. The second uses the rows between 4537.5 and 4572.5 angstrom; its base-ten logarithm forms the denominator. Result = 8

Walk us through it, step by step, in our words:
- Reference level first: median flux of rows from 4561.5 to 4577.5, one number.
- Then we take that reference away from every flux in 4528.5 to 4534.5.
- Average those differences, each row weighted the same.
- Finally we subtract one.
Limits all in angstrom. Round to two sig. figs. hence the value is 1.6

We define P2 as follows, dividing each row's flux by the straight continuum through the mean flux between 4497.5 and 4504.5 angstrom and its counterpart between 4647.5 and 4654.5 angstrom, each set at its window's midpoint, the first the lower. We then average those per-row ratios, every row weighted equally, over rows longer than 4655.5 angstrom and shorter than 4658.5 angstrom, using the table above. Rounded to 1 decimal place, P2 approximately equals 1.3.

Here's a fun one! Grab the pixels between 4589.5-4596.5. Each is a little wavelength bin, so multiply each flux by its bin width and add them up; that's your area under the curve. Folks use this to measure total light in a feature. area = 145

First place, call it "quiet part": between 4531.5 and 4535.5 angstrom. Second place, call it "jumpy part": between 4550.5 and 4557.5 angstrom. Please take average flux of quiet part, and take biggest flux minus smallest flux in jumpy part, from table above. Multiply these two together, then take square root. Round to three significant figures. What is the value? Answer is 13.3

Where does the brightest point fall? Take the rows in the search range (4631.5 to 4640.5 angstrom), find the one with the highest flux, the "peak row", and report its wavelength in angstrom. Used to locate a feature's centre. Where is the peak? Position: 4640.0 angstrom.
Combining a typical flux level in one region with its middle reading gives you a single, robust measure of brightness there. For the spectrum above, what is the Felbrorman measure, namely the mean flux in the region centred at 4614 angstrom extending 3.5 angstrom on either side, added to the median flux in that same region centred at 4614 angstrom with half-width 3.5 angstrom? 41.9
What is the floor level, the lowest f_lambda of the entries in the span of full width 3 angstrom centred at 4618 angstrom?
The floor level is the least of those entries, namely 21.3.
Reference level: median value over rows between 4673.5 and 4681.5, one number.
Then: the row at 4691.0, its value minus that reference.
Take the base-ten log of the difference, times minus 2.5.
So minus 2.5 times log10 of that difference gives -1.6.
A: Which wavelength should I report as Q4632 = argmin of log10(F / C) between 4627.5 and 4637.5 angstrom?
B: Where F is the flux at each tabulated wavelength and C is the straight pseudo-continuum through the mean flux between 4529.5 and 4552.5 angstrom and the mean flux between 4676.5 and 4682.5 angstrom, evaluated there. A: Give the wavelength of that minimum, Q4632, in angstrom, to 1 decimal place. 4628.0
